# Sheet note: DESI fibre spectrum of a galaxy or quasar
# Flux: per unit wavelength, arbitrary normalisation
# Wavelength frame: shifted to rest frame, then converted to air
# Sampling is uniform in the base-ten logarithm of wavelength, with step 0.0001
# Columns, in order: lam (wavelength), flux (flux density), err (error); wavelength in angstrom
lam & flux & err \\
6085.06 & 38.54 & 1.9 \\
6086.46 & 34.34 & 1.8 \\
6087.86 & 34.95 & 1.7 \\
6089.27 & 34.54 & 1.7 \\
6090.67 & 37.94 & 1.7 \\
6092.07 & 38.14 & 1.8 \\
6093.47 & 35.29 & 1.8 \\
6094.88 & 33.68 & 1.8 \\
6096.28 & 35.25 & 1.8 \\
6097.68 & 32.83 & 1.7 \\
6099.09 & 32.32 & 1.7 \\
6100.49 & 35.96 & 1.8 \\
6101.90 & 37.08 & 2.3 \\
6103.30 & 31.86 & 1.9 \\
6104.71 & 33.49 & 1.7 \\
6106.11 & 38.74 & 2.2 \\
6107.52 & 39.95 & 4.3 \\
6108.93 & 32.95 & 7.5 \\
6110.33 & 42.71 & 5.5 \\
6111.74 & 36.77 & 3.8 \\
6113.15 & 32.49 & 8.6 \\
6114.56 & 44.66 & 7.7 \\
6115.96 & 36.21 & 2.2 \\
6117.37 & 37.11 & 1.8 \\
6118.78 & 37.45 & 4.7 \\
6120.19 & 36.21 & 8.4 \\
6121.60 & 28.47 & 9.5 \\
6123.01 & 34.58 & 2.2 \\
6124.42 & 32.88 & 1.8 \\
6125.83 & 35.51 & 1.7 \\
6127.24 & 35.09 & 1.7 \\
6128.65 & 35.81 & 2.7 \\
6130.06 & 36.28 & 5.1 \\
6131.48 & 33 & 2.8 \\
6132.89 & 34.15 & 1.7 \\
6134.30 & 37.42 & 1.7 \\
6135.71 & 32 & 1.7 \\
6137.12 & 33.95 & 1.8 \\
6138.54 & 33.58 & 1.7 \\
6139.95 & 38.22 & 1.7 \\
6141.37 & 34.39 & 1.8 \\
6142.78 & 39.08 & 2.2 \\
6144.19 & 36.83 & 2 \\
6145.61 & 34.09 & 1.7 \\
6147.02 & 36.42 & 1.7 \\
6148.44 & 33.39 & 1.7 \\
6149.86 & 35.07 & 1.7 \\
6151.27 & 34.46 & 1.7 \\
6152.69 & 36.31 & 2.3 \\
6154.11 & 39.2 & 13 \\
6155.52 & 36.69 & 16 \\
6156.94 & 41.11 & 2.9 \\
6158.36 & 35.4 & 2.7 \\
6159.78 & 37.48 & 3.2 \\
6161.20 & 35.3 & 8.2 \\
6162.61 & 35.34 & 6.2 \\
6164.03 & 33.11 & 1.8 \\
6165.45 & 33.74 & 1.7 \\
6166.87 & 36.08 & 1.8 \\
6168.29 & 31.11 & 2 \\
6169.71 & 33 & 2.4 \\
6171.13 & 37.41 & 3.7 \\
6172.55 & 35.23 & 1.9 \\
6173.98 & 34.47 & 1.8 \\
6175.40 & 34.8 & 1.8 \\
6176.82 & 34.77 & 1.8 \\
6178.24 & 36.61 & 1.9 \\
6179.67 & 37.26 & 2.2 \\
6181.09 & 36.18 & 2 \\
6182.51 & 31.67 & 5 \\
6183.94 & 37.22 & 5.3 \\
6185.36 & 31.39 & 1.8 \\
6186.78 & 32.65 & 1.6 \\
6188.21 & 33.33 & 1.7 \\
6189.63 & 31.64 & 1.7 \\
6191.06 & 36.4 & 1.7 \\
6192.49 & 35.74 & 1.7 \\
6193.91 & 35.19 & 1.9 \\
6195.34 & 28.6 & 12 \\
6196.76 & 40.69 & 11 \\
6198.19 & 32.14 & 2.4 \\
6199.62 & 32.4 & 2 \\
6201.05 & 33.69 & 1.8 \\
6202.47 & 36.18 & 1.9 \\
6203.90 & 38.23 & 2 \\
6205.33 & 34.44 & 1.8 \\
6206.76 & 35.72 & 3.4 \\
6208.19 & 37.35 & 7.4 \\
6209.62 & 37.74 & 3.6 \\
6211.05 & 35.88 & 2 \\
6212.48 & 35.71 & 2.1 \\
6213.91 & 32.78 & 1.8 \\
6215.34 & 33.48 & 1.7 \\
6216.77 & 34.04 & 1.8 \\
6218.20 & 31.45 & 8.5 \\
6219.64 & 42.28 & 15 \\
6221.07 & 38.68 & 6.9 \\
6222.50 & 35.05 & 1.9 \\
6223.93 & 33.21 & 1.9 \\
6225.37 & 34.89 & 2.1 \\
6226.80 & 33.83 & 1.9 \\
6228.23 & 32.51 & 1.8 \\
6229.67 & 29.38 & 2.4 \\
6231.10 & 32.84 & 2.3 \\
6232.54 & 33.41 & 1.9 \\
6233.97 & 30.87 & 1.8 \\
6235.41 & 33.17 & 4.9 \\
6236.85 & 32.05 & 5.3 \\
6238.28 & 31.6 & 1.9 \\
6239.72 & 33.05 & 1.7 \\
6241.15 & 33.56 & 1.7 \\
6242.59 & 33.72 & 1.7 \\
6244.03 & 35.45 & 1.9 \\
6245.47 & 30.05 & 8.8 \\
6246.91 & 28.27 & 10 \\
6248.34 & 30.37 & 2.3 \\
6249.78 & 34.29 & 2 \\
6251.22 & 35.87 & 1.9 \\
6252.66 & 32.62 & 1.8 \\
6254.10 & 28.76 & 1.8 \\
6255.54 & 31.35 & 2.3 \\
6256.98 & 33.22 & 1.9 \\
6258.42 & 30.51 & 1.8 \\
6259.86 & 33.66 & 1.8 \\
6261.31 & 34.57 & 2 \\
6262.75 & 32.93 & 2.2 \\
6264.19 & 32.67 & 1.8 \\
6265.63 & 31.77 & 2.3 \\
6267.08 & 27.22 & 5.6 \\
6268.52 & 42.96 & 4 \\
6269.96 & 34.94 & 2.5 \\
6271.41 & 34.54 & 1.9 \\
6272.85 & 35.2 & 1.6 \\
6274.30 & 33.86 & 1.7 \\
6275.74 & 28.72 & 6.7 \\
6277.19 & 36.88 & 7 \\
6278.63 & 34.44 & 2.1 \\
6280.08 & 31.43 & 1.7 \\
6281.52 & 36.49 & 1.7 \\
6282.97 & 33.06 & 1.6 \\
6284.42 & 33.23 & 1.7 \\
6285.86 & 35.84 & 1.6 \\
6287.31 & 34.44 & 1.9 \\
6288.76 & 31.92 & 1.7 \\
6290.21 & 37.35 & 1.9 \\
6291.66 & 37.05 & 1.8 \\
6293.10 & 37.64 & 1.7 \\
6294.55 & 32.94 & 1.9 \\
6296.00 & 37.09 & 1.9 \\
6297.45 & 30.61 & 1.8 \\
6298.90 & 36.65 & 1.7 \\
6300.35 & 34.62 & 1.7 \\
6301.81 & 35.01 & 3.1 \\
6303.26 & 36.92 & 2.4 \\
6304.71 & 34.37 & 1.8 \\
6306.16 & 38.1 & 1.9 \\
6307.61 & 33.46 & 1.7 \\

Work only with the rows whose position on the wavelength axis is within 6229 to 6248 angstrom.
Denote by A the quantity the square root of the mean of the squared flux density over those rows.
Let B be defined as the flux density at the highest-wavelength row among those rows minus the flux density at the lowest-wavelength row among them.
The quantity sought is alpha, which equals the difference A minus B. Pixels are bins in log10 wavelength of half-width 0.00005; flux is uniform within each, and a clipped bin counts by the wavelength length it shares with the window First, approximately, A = 32.2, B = -1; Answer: 33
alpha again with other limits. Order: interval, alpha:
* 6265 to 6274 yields 31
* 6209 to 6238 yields 40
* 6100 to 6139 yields 38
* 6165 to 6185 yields 32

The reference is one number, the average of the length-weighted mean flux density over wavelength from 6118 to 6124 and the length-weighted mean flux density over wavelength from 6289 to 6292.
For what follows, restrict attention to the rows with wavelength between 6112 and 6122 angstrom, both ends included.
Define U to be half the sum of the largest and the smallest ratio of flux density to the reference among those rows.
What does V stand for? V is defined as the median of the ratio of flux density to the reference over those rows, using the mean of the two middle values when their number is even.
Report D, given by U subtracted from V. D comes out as -0.01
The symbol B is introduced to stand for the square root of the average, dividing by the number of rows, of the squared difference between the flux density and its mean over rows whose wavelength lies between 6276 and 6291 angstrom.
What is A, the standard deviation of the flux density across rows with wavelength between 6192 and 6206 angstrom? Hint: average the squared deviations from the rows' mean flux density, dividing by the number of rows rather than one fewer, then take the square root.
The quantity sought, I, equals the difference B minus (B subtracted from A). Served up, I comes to 0.8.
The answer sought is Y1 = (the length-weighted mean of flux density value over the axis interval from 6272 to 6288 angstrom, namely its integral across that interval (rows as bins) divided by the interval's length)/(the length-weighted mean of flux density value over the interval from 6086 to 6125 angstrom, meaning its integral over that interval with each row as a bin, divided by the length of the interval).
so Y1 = 0.95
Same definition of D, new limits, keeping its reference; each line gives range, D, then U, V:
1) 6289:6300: 0.08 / 0.97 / 1.05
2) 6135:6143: -0.04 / 1.01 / 0.97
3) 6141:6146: -0.03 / 1.04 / 1.01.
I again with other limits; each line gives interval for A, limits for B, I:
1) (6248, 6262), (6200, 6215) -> 1.2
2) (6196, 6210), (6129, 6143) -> 1.9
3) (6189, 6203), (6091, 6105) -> 0.8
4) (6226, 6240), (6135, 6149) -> 3.1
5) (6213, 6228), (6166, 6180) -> 0.7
